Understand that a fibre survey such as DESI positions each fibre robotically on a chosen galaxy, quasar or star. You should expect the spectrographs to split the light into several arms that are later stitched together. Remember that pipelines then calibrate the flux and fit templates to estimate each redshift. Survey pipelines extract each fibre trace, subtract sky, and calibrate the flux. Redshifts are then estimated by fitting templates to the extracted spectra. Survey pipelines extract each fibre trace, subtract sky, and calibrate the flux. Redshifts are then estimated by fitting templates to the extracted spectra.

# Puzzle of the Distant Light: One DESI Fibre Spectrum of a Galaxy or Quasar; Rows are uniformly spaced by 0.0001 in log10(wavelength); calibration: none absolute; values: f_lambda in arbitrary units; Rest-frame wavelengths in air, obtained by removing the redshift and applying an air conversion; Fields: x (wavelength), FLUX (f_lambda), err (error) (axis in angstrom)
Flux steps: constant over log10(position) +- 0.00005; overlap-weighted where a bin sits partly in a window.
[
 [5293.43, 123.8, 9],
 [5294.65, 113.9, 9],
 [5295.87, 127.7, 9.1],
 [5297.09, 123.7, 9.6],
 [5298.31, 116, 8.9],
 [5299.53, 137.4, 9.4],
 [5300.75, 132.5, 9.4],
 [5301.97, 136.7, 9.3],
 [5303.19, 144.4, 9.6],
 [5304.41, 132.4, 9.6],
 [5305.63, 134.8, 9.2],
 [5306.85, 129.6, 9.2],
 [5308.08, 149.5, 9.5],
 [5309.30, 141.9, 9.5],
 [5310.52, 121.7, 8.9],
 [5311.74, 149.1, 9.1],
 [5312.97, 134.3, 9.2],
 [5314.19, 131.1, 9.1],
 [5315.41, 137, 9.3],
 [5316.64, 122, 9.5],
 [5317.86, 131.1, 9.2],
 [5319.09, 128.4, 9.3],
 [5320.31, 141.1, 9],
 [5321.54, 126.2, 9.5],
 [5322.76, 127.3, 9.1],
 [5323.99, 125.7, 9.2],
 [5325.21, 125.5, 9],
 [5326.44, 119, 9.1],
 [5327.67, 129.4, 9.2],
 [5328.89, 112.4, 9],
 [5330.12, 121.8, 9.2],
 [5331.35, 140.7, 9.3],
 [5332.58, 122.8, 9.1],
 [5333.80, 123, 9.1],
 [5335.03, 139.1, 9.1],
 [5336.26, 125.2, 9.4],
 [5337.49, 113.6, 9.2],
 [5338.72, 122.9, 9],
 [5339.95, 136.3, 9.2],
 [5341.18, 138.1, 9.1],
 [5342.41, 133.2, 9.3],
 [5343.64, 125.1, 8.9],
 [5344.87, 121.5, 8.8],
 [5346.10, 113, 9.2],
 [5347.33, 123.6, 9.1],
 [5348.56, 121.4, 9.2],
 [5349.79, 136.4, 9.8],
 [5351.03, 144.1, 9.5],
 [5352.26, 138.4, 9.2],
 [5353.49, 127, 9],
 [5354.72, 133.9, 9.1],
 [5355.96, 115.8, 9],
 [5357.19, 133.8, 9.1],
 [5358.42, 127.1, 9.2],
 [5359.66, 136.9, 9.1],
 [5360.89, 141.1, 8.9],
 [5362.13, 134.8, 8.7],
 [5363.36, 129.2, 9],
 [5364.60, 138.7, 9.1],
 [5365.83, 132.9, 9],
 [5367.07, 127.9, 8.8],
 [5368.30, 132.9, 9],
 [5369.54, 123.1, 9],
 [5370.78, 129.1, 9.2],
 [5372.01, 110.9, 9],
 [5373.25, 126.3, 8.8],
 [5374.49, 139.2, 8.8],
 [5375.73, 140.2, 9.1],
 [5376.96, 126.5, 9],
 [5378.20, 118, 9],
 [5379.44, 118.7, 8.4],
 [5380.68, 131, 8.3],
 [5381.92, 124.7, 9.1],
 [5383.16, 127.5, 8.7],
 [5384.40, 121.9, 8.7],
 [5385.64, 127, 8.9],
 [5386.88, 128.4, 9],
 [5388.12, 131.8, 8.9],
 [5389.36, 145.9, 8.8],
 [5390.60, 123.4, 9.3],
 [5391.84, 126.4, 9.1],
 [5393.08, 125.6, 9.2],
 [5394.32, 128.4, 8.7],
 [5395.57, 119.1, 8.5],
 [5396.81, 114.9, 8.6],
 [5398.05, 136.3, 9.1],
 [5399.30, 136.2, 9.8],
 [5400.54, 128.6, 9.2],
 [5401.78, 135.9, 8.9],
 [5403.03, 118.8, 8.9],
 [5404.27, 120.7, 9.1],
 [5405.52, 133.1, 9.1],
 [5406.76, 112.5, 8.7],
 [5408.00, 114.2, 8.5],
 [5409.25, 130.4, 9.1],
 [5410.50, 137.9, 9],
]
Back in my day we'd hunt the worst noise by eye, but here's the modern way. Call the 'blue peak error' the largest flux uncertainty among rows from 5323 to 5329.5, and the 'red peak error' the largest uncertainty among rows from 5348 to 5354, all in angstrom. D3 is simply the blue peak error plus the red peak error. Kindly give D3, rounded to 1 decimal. 19.0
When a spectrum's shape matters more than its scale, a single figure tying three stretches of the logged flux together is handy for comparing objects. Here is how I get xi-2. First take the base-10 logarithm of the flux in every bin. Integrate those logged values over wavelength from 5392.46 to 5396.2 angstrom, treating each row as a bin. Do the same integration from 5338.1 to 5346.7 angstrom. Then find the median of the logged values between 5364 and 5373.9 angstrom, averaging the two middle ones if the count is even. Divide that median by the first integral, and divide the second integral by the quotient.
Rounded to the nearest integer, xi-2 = 67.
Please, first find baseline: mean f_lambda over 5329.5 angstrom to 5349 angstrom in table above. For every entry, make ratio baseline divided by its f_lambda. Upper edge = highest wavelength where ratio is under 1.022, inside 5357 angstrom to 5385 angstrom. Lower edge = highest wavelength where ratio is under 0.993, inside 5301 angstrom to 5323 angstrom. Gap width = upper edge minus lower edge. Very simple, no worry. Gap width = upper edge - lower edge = 60.4 angstrom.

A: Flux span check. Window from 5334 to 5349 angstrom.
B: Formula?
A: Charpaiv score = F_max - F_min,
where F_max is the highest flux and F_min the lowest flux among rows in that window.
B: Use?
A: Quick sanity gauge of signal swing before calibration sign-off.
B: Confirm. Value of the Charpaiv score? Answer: 26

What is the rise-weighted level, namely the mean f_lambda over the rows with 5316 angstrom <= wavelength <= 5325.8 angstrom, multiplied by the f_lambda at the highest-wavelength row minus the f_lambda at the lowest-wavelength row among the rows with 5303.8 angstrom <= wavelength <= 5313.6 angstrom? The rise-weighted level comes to 244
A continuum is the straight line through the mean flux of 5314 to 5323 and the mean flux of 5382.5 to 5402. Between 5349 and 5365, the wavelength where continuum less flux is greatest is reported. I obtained 5355.96 angstrom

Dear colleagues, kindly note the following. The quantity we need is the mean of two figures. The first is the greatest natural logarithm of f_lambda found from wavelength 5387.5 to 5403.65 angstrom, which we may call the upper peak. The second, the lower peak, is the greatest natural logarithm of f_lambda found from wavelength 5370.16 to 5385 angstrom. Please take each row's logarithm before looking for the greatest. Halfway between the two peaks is 4.96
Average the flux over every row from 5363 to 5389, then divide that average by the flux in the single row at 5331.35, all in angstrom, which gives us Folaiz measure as 0.91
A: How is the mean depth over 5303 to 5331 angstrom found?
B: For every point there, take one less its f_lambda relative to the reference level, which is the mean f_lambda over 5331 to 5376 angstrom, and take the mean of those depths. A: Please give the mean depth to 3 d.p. -0.011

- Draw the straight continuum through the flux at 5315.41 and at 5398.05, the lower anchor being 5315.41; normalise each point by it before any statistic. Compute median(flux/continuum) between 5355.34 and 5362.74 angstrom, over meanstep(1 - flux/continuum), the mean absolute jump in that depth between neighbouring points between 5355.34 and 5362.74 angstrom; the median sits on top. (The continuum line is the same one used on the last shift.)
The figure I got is 14.9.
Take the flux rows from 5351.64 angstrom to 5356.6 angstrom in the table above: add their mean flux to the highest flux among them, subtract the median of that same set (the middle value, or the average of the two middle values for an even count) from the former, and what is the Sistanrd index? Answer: 137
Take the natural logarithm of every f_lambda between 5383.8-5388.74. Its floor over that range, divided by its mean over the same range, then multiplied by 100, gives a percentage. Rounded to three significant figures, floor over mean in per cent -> 99.1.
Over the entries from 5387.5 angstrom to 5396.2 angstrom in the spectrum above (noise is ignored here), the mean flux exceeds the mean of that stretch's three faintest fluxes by 6.0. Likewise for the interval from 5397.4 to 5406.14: 7.2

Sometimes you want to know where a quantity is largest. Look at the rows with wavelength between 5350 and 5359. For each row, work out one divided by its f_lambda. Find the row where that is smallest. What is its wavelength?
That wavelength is 5351.03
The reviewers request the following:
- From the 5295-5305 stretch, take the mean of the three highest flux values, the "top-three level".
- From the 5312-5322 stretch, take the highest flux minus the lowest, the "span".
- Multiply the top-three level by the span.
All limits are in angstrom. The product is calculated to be 2664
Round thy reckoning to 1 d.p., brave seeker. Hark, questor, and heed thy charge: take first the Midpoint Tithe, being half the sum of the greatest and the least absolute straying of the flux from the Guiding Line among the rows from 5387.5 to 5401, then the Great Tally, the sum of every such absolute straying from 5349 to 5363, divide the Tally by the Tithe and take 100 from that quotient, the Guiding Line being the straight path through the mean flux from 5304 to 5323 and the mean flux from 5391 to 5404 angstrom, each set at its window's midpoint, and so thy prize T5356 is -91.9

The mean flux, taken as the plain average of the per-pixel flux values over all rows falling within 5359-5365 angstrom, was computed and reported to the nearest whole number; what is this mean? 136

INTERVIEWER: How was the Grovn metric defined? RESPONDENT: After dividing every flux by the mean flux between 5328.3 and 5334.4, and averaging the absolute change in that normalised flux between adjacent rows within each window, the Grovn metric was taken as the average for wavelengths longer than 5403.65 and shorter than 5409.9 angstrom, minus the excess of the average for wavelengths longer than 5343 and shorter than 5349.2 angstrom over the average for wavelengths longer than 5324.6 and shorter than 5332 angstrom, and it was 0.153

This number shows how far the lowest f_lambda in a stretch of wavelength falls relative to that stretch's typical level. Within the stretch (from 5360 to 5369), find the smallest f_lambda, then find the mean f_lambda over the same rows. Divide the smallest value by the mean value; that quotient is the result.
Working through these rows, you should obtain 0.95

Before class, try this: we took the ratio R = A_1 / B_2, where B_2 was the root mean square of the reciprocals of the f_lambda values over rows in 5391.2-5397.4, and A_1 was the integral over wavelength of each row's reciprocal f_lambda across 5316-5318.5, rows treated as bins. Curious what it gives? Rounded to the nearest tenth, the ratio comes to 2.4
